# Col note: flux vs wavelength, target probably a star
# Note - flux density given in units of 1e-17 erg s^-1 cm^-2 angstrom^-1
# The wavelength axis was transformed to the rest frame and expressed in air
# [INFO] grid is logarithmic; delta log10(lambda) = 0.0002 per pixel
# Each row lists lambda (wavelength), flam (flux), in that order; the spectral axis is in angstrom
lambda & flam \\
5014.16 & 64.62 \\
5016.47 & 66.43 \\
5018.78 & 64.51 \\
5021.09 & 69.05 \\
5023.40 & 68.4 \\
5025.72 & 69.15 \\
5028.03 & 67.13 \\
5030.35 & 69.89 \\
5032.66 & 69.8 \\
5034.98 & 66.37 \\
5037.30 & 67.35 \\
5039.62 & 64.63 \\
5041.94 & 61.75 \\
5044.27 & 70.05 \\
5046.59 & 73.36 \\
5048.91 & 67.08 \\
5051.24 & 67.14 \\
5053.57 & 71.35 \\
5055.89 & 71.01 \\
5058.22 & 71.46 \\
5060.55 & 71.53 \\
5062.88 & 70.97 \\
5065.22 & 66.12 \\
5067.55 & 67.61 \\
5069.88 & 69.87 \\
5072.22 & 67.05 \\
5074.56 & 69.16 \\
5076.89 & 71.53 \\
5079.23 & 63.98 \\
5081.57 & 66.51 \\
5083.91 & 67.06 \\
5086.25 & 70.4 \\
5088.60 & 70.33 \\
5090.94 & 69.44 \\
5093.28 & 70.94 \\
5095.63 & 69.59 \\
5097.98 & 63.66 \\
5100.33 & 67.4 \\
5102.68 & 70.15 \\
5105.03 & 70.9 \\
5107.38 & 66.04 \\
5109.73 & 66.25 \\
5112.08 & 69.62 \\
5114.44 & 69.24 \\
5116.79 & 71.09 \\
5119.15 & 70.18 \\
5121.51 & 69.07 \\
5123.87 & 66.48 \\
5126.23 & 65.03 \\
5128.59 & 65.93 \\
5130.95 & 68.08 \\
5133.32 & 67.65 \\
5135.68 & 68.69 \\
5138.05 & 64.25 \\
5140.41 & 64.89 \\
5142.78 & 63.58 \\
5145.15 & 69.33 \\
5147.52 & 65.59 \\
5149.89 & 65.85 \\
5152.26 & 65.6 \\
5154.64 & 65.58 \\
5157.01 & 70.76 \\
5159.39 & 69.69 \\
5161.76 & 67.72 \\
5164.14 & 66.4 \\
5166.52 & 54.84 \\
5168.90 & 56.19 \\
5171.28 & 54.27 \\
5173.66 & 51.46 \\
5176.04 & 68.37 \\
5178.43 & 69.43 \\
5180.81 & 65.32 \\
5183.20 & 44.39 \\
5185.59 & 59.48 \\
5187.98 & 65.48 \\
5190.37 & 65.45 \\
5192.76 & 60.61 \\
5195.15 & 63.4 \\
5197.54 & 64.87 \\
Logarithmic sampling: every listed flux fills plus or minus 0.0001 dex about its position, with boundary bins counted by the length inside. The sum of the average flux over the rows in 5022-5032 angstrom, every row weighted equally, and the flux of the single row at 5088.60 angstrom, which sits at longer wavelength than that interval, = 139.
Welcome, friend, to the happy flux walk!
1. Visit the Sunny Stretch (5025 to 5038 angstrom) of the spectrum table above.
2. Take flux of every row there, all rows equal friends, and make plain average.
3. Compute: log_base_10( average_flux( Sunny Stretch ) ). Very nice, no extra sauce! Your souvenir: 1.83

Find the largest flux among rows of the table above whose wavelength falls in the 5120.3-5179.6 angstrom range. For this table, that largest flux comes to 70.76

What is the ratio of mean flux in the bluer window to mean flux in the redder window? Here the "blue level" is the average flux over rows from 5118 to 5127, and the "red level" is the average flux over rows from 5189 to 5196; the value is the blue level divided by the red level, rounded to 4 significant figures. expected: 1.072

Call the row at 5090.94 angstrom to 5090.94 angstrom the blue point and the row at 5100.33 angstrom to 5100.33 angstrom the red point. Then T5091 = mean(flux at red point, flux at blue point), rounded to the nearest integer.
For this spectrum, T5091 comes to 68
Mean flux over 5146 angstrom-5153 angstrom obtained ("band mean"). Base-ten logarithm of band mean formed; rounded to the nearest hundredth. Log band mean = 1.82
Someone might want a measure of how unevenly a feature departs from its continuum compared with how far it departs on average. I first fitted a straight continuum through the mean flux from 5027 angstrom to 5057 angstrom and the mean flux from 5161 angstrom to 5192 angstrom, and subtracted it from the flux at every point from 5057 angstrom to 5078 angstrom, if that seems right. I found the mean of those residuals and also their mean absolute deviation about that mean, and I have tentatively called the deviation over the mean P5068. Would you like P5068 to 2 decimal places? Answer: 0.62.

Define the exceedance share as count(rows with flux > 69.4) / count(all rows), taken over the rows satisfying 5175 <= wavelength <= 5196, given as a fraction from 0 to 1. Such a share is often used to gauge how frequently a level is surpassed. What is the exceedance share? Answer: 0.11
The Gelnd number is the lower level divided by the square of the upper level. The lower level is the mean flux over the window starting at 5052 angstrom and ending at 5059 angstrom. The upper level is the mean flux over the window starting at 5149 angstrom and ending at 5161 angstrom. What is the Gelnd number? 0.0156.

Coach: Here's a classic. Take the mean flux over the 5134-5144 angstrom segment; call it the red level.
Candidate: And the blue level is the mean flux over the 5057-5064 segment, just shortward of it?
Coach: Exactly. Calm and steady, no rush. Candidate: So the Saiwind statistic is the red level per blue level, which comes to 0.92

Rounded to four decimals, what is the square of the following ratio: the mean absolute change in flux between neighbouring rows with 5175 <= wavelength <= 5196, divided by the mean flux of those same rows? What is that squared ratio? 0.0121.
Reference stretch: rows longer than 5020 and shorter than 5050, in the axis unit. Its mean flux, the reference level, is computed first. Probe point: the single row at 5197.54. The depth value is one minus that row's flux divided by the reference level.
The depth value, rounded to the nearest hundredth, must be 0.05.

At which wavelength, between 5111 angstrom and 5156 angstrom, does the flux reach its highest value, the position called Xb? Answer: 5116.79 angstrom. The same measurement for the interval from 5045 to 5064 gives 5046.59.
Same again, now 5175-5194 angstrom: 5178.43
